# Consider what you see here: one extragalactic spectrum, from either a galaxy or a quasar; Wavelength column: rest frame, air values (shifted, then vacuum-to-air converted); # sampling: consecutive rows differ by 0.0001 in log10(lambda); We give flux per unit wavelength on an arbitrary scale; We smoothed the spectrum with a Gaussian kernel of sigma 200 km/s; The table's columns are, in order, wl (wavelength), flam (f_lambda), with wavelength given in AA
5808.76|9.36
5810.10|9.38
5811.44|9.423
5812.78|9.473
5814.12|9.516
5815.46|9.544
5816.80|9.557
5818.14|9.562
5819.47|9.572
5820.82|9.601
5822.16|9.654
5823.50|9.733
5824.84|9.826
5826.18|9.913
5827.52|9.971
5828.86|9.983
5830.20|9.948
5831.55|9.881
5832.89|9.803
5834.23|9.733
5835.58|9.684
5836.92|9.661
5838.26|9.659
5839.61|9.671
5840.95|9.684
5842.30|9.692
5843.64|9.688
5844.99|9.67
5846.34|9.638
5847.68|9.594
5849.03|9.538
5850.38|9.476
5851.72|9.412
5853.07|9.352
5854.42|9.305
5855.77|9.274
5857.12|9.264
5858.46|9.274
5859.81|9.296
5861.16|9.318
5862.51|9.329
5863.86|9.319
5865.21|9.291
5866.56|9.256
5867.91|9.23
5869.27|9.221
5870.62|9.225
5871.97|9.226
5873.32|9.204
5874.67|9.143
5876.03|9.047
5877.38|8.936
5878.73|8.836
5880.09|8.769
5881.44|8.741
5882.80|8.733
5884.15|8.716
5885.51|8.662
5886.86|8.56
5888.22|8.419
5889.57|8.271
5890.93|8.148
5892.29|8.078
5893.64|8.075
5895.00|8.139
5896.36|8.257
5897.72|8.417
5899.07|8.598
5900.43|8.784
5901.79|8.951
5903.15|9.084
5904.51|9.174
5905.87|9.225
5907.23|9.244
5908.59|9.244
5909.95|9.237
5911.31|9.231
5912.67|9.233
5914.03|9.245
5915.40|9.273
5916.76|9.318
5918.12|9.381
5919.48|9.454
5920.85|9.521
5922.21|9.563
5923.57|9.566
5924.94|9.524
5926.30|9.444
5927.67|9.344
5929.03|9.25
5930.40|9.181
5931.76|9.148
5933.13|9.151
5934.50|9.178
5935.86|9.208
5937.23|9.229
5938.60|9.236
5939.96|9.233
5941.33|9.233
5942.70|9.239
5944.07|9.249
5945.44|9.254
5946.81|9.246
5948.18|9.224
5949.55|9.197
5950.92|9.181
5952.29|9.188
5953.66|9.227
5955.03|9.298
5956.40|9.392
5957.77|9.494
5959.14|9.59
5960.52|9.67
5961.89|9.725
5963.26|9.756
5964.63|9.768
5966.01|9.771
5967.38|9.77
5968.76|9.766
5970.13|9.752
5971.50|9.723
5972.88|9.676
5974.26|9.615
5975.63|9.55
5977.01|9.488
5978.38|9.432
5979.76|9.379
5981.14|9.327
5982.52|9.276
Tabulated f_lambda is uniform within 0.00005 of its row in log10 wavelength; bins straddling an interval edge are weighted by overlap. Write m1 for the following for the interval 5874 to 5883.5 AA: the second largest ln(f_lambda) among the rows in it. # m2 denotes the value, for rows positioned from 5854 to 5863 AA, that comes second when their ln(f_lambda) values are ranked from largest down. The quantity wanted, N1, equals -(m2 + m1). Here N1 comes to -4.43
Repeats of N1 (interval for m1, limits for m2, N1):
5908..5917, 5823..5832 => -4.53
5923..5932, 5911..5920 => -4.49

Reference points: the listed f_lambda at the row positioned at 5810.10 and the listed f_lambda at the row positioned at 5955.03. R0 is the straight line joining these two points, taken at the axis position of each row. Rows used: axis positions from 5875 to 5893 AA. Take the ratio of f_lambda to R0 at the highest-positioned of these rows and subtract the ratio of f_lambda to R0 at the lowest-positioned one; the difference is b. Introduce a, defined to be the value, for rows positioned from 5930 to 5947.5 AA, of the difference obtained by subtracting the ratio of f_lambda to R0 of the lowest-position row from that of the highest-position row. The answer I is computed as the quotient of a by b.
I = -0.1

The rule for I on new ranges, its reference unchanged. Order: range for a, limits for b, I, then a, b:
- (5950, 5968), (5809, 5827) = 1.1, 0.06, 0.06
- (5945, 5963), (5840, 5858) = -1.2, 0.05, -0.04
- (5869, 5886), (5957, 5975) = -4.2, -0.06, 0.01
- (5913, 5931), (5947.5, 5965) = -0.1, -0.01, 0.06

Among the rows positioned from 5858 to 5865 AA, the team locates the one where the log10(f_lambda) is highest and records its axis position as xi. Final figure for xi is 5862.51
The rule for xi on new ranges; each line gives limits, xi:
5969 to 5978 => 5970.13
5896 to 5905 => 5904.51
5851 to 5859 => 5851.72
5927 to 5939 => 5927.67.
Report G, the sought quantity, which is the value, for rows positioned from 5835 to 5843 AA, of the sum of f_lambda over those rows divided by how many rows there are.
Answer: 9.68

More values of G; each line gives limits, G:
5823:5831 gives 9.90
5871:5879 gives 9.07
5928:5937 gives 9.19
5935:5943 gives 9.23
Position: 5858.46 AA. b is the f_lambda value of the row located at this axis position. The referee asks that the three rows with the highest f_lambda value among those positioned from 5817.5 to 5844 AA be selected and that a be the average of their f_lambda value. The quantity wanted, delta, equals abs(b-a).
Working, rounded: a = 9.97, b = 9.274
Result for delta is 0.693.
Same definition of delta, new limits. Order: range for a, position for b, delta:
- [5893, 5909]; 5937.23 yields 0.009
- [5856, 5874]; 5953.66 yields 0.095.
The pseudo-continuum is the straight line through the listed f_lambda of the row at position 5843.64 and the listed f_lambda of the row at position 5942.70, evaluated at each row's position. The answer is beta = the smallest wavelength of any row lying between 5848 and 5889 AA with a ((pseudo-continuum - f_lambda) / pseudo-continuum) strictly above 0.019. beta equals 5851.72 AA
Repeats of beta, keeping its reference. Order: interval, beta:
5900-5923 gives 5900.43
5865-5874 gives 5865.21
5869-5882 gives 5869.27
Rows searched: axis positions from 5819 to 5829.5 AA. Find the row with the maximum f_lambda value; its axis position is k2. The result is 5828.86 AA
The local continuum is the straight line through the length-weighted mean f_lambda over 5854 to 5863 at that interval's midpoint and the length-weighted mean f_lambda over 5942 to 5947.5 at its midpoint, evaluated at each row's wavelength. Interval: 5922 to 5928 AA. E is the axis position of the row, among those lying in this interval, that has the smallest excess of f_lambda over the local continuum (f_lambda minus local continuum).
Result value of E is 5927.67 AA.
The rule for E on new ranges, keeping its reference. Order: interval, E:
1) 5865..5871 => 5869.27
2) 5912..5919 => 5912.67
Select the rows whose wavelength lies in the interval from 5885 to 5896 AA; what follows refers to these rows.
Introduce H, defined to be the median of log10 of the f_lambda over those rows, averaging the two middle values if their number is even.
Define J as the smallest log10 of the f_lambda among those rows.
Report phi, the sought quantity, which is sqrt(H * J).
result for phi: 0.911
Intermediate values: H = 0.914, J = 0.907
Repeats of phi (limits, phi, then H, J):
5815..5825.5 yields 0.981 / 0.982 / 0.980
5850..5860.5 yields 0.968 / 0.969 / 0.967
